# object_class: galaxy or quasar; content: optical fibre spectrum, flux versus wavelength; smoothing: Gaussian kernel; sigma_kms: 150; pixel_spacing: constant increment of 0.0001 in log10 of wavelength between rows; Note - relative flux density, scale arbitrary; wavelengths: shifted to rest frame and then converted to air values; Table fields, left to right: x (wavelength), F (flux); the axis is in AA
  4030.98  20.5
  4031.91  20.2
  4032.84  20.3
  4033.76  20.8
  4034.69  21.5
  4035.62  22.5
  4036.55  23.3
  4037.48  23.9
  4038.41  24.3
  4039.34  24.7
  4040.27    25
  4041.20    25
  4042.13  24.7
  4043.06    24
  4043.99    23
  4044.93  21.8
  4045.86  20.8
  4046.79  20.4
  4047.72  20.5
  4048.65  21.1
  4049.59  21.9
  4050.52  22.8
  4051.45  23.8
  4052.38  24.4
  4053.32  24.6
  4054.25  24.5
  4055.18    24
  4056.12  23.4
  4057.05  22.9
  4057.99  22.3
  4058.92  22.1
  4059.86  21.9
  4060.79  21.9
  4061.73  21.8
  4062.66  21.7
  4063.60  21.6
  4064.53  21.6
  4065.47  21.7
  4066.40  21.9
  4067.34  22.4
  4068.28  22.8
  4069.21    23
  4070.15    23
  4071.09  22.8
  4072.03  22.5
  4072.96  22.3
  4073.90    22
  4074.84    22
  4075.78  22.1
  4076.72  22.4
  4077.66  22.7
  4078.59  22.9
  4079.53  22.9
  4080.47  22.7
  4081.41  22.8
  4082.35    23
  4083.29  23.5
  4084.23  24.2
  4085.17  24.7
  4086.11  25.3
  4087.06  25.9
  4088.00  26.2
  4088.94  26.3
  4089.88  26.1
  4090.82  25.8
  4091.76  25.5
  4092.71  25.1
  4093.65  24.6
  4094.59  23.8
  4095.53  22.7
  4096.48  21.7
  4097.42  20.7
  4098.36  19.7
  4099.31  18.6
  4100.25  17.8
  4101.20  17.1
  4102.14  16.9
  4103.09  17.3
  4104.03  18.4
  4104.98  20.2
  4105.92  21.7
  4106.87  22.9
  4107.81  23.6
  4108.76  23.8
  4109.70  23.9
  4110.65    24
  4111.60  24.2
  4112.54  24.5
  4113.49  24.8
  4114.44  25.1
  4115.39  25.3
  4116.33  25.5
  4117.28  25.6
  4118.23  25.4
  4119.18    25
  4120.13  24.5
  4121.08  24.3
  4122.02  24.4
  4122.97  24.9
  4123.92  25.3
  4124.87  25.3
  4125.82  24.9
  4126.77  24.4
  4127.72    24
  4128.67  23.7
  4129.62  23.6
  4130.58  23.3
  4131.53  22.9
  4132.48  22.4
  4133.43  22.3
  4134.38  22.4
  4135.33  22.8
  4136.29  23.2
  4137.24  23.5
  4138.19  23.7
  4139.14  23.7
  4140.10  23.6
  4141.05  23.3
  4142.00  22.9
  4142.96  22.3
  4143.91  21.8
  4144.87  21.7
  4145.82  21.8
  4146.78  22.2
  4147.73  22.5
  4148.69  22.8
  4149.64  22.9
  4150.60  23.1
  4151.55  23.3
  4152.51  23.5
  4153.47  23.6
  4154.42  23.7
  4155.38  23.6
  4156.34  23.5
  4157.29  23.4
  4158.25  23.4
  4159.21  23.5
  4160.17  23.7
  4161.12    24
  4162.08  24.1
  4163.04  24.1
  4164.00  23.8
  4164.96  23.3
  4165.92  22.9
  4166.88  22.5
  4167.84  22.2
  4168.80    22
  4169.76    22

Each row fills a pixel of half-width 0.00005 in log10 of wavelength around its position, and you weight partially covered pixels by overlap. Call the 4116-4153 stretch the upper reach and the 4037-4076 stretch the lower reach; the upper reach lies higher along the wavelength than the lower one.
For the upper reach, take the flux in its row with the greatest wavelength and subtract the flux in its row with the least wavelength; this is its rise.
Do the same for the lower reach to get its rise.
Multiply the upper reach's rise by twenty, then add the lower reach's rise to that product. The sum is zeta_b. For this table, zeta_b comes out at -42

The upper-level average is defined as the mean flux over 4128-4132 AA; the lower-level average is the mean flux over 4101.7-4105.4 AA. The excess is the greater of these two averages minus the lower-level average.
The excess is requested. 5.2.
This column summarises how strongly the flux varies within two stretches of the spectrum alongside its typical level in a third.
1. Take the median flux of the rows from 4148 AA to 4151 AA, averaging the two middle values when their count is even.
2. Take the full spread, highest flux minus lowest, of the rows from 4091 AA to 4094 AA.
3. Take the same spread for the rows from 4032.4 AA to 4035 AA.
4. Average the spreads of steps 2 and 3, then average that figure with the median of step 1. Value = 12.0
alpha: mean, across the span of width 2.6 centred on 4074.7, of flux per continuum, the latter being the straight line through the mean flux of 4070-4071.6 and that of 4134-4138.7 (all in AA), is 0.96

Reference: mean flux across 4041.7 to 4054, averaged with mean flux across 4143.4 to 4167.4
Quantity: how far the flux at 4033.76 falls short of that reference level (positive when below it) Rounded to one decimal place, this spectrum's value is 2.1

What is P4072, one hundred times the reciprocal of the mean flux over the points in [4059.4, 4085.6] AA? 4.4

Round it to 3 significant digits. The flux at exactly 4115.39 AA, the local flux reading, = 25.3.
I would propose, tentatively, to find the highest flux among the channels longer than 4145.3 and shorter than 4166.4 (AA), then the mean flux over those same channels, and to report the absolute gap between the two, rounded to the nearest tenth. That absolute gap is 0.8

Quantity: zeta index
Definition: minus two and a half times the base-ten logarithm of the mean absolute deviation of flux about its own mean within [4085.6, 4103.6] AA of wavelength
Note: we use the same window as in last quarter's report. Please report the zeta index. -1.2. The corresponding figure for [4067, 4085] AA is 1.1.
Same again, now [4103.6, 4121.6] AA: -0.3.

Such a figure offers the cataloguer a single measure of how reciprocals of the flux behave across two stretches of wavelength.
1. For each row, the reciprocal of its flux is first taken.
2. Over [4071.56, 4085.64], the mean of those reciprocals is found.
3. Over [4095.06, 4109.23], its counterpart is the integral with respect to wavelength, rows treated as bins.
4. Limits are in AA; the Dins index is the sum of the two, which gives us 0.755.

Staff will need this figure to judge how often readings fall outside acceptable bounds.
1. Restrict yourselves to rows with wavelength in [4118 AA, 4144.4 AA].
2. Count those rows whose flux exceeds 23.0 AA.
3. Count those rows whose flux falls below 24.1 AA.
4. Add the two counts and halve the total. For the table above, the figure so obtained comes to 19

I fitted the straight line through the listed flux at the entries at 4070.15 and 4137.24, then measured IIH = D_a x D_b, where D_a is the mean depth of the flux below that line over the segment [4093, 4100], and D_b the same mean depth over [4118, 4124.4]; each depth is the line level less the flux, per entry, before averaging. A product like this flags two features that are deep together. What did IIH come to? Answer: -2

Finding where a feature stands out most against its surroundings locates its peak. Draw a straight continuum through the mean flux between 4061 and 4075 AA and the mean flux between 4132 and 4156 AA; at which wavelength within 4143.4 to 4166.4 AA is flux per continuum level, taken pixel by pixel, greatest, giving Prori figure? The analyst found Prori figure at 4162.08 AA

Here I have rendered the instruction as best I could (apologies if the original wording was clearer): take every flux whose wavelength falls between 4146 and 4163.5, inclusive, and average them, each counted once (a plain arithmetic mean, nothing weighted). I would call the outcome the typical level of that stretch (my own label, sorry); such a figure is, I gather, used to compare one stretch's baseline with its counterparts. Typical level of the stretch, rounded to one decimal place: 23.4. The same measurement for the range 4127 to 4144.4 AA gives 23.1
